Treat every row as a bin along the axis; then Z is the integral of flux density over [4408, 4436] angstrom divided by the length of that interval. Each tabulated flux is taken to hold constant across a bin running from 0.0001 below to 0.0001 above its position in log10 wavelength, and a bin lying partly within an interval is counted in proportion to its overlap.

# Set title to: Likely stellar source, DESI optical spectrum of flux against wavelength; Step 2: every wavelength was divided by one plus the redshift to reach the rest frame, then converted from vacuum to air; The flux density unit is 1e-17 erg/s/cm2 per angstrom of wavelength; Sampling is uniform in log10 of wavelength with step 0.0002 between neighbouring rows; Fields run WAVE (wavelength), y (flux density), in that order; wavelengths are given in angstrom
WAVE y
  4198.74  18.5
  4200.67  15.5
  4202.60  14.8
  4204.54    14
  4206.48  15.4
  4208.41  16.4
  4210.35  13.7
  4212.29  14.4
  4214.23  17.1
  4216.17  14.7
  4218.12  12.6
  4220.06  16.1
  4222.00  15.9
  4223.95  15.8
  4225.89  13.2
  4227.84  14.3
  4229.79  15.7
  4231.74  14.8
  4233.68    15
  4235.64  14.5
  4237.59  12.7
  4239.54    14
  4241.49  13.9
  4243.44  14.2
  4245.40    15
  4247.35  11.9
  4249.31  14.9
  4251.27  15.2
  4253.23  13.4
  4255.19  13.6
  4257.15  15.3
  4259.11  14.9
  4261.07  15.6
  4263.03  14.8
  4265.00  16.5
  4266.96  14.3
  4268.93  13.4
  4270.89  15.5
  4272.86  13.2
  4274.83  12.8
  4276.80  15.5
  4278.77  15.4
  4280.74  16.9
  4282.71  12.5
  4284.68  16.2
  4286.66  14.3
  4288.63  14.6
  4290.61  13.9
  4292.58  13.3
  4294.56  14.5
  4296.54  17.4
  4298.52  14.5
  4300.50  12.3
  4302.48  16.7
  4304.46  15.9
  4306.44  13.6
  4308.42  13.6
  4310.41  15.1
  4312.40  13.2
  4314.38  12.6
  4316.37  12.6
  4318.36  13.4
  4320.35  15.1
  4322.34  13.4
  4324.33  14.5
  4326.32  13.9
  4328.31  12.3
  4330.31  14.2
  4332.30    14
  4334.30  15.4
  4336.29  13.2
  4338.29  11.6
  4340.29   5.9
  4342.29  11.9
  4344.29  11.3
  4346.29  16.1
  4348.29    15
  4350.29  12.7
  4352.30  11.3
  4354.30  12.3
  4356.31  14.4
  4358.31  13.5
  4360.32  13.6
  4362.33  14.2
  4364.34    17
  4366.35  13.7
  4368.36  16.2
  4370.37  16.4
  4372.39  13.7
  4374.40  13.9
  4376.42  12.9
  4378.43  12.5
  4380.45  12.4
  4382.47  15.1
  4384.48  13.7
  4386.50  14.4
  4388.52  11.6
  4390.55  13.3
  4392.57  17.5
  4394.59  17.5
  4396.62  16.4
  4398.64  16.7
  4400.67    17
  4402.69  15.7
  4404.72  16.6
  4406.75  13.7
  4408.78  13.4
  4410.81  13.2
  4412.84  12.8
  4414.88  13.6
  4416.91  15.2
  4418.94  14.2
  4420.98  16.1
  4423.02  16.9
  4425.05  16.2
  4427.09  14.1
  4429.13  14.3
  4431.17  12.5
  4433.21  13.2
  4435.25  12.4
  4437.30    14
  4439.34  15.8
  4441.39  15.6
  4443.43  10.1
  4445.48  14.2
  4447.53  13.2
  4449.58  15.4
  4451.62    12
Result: 14.2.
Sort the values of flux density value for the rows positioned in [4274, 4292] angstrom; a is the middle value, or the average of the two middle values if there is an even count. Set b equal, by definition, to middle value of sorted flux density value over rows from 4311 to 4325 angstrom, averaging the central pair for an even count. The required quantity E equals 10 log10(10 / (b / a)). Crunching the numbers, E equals 10.4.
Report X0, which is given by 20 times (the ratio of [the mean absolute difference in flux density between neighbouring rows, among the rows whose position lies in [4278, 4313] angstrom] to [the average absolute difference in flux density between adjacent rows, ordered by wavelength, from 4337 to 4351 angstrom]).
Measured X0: 11.4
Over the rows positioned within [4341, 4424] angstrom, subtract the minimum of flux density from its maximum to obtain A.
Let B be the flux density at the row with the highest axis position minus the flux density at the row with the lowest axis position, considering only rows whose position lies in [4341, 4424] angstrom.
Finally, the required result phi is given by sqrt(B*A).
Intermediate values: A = 6.2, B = 5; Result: 5.6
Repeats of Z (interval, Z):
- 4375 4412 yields 14.6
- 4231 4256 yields 14.1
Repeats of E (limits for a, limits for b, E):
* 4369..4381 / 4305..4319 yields 10.0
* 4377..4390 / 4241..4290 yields 9.5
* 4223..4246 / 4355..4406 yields 10.0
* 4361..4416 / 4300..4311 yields 9.9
